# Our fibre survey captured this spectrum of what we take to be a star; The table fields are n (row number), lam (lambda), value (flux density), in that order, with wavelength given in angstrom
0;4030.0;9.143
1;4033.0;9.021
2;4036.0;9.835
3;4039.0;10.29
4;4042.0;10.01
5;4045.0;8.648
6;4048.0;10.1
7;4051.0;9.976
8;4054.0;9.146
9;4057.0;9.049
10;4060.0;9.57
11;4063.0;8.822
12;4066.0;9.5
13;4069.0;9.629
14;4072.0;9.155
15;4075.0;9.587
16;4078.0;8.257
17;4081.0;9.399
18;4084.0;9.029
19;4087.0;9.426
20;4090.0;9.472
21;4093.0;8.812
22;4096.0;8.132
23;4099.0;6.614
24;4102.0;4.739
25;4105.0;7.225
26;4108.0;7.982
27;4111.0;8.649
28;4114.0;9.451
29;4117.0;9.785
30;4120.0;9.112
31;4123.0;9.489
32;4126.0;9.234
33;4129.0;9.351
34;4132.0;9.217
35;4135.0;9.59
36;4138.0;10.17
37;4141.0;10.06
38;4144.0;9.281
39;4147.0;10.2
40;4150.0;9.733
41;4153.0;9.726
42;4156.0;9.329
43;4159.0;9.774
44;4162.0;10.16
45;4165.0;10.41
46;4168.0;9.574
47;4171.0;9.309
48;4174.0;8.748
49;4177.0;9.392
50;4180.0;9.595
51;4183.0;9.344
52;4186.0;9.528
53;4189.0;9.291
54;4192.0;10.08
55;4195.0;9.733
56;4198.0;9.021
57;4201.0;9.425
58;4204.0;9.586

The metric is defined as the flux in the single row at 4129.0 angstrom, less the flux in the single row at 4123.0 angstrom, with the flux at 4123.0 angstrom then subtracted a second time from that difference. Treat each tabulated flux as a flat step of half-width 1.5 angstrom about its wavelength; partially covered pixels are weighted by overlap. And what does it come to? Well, -9.63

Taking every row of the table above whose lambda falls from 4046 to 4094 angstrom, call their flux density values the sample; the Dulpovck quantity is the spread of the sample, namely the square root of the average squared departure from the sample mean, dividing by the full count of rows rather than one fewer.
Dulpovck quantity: 0.4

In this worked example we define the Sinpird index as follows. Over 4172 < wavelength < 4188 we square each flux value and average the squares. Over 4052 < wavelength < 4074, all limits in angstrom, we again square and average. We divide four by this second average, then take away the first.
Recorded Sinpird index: -86.9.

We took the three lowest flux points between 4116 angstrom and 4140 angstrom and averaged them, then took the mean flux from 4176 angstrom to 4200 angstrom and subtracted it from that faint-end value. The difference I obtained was -0.31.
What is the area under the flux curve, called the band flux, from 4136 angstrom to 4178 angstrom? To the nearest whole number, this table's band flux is 408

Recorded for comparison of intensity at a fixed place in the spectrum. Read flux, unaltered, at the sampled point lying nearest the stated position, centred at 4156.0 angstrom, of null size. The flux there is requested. 9.329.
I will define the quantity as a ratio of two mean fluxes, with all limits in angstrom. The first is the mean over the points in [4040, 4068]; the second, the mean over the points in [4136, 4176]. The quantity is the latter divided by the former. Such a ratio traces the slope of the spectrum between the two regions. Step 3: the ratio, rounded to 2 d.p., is 1.03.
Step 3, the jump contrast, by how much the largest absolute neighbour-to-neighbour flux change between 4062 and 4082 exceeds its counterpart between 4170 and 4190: 0.69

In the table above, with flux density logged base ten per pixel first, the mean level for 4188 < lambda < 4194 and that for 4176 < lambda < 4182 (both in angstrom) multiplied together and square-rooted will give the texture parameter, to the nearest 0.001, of 0.982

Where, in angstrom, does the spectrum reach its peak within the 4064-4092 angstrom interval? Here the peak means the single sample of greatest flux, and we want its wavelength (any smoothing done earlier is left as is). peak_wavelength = 4069.0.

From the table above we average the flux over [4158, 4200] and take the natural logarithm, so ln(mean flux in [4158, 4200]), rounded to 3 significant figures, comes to 2.26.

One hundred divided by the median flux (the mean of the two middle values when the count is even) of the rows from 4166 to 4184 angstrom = 10.7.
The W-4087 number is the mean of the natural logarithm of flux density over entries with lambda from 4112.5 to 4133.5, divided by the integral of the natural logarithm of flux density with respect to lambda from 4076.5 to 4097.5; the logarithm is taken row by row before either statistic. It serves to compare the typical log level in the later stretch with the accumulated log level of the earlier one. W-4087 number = 0.0487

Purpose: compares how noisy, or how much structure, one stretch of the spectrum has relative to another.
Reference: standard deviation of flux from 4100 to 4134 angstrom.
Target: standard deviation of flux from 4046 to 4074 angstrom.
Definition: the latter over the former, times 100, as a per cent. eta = 29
